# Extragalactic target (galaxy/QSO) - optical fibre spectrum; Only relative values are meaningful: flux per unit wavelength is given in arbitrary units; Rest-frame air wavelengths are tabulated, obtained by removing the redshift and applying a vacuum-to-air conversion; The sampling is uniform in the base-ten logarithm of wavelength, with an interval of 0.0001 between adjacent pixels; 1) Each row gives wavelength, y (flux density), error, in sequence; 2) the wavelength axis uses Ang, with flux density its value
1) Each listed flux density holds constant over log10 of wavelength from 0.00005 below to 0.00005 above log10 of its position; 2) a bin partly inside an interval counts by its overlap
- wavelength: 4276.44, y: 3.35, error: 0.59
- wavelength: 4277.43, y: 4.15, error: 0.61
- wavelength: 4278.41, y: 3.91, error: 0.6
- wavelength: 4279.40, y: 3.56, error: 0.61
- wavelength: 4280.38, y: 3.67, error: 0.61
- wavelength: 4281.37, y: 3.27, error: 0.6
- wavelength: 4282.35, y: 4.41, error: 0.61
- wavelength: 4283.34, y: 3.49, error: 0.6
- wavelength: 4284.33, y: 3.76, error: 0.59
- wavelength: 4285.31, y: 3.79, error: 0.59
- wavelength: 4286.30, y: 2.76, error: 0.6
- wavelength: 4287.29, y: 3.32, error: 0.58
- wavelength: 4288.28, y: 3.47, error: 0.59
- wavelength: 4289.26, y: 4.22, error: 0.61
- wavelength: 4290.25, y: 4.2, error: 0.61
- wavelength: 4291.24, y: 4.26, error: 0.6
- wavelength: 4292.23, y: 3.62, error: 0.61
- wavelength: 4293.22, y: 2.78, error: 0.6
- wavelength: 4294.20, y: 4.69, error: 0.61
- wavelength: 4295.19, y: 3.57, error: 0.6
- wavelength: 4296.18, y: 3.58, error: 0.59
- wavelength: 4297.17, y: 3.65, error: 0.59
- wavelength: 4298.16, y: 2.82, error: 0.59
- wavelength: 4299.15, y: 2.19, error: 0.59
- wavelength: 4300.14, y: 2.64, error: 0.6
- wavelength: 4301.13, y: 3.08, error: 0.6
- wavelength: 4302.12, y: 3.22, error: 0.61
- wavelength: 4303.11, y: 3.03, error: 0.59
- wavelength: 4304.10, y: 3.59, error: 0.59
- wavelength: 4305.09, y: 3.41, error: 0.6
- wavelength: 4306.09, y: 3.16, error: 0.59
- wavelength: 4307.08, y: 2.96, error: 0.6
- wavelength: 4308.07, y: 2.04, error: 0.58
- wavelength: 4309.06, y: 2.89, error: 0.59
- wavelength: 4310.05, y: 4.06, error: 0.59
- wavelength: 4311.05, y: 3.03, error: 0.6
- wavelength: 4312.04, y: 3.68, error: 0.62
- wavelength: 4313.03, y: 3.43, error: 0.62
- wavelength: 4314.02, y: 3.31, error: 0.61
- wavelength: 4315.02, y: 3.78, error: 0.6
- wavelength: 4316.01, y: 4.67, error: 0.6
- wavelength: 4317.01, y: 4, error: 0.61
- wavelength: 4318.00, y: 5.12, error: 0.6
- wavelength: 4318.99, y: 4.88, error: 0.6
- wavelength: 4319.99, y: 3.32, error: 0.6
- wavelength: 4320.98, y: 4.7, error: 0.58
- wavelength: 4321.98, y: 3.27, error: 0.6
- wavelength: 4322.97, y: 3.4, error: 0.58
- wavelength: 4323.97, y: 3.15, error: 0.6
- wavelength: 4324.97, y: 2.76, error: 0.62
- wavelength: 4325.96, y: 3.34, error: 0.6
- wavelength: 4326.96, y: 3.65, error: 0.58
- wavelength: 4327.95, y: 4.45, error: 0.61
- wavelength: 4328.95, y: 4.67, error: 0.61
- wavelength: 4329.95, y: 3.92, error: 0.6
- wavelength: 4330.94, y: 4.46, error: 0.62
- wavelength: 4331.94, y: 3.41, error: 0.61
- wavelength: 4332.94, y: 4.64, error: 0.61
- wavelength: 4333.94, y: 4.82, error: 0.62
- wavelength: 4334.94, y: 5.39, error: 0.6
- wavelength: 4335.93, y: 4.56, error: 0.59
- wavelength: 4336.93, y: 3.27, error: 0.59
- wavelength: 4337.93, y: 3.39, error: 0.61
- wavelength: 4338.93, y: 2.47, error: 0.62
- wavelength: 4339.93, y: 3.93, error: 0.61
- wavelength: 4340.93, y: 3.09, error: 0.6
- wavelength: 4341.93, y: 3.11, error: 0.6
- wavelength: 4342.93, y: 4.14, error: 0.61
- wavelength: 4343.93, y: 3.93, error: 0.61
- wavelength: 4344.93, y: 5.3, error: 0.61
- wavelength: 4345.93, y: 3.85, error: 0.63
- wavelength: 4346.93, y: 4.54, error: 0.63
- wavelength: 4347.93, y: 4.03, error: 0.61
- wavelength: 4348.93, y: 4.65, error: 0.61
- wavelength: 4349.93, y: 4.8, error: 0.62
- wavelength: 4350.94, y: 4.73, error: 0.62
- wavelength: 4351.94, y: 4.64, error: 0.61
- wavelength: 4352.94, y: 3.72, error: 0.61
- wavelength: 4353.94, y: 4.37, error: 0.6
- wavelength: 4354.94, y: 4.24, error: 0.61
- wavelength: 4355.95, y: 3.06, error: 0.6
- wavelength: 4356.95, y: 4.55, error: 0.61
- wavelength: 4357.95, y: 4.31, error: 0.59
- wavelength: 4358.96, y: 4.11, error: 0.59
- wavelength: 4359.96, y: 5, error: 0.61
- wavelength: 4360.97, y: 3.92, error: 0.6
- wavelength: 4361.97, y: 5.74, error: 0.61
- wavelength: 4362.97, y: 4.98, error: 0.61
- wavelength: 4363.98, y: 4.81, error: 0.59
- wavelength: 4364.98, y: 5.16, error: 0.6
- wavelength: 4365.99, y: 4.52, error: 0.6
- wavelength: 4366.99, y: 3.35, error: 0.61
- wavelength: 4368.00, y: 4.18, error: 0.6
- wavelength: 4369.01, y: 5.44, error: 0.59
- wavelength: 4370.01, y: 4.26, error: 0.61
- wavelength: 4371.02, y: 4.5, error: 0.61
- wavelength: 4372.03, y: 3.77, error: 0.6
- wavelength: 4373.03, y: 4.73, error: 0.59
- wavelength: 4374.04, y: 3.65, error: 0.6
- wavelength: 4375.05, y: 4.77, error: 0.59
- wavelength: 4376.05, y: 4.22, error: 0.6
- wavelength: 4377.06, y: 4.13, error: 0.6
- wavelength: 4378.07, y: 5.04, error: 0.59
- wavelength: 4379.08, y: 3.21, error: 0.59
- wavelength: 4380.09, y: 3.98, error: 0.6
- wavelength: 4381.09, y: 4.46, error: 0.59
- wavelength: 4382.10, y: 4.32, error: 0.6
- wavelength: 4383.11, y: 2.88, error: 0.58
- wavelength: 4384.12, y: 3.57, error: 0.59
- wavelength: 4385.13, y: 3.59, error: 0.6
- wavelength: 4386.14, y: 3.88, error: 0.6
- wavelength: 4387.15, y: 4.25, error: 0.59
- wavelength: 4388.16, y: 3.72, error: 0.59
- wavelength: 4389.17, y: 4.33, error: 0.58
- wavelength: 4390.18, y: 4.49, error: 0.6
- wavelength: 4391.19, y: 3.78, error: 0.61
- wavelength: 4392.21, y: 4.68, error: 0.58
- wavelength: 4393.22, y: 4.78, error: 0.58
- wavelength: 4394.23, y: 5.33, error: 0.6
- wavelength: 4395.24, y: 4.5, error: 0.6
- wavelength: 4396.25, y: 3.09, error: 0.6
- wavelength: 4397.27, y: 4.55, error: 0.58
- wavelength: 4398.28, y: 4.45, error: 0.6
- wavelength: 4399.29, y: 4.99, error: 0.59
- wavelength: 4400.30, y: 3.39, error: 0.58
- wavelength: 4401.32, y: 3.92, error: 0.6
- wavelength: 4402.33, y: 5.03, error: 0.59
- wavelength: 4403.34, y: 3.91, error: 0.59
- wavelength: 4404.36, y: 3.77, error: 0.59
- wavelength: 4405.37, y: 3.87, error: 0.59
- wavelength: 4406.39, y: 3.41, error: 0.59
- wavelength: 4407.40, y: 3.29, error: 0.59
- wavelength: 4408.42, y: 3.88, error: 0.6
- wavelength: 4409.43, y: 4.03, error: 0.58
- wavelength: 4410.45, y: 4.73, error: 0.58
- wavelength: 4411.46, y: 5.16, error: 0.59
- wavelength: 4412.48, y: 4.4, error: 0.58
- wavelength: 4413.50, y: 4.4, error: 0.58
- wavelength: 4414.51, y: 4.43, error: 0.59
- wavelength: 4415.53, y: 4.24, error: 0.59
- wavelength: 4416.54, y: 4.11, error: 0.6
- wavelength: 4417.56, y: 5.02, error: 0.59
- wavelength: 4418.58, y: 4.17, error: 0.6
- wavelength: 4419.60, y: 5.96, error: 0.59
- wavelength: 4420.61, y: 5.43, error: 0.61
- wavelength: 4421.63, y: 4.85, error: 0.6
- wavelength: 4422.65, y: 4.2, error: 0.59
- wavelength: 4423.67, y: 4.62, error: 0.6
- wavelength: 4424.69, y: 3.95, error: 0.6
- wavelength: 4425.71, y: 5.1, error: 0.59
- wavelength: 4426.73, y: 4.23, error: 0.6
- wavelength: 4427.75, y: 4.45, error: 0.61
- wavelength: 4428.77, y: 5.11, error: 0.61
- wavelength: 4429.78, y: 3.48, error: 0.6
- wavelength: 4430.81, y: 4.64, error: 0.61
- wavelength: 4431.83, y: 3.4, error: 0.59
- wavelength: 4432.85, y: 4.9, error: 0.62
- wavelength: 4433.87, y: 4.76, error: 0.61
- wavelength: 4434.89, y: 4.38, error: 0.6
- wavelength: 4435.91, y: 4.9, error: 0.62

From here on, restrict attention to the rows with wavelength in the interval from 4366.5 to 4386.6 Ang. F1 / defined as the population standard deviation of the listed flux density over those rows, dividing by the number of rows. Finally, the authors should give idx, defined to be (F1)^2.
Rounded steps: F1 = 0.62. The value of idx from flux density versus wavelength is 0.38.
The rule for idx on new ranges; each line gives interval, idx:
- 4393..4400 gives 0.43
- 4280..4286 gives 0.12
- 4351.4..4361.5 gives 0.26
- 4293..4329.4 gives 0.53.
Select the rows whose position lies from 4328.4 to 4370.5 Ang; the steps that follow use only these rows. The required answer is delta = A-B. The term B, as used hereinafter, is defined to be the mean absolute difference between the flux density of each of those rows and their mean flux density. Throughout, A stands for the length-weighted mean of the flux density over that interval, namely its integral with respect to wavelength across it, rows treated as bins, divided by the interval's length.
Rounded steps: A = 4.27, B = 0.58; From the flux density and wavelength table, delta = 3.70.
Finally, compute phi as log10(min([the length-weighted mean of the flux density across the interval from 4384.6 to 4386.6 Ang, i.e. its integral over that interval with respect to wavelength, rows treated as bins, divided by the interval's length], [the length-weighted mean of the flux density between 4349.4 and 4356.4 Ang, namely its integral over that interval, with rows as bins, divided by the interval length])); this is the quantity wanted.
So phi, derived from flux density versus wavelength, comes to 0.572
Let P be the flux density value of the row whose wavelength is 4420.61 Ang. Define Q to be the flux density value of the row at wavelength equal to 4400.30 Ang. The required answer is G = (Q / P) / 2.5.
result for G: 0.25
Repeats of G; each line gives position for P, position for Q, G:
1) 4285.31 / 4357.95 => 0.45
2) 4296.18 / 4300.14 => 0.29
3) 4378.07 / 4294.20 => 0.37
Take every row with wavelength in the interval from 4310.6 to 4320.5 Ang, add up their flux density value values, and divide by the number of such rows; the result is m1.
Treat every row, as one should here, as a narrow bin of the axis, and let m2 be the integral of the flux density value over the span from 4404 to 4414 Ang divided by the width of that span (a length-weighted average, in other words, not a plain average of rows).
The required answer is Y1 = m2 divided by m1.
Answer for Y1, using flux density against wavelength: 1.04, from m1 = 3.9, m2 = 4.10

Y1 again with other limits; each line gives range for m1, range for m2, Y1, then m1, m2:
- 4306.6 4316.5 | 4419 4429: 1.41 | 3.4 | 4.77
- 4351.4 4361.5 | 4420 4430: 1.10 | 4.2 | 4.59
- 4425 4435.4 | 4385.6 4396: 0.98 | 4.4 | 4.34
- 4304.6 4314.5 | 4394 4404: 1.34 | 3.2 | 4.28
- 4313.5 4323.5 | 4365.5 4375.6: 1.07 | 4.0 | 4.32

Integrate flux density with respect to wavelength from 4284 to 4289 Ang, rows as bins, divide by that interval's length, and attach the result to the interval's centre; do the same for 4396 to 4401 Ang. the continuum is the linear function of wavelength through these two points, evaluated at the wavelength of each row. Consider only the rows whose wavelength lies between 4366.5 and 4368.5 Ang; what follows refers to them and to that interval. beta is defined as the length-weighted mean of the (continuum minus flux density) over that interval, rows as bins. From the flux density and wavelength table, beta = 0.2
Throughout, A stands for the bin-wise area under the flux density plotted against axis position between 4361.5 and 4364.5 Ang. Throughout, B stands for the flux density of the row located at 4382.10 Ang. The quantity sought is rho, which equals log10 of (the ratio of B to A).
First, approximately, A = 16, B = 4.32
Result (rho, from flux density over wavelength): -0.56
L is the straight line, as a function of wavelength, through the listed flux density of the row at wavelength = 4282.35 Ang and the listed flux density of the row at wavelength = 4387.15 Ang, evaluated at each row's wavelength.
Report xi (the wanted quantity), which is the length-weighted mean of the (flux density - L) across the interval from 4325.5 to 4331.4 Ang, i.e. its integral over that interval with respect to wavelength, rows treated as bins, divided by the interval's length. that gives -0.3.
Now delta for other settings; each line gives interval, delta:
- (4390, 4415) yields 3.73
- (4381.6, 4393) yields 3.55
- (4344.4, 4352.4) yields 4.24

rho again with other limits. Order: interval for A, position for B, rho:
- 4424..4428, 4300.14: -0.83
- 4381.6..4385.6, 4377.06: -0.54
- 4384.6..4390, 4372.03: -0.76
